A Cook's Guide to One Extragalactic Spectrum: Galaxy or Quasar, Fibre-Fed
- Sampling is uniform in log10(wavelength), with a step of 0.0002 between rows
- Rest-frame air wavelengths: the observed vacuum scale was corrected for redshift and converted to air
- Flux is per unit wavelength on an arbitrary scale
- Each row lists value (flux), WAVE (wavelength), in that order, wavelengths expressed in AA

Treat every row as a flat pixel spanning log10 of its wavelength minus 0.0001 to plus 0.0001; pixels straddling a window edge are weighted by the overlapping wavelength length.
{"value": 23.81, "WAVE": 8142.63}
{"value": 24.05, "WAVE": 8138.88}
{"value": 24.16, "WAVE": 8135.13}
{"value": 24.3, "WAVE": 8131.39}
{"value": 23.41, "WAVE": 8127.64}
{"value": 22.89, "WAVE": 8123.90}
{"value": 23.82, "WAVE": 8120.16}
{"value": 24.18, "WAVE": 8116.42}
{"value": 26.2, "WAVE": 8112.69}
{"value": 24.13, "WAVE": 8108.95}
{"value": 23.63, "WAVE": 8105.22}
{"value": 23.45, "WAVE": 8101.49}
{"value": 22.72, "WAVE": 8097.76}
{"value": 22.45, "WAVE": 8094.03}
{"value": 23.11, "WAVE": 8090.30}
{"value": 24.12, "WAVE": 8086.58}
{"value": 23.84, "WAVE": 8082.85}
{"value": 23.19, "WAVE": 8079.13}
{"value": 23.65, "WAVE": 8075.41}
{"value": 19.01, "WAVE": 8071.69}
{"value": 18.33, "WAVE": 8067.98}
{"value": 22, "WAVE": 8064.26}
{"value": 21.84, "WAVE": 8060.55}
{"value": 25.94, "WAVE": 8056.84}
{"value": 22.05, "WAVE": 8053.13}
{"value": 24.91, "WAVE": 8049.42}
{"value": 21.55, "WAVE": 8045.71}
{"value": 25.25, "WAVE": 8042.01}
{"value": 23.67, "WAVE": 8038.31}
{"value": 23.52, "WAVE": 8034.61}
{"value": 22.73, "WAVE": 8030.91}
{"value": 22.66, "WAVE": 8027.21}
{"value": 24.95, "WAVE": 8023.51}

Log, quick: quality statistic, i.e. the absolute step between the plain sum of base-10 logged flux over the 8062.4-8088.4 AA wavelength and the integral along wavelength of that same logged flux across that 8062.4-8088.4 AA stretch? 25.5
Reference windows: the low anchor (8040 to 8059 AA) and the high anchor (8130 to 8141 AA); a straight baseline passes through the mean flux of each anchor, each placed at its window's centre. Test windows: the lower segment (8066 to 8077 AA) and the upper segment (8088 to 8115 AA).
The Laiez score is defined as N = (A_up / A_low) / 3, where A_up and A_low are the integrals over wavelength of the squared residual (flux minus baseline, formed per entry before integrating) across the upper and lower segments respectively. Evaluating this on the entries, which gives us 0.060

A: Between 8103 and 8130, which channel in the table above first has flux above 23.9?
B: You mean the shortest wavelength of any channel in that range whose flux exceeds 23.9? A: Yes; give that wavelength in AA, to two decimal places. 8108.95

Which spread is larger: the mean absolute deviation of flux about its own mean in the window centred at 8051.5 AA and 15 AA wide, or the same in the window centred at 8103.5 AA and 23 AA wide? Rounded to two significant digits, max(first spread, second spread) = 1.8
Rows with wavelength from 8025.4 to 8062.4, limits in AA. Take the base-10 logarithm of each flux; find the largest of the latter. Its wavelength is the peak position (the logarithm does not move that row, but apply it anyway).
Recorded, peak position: 8056.84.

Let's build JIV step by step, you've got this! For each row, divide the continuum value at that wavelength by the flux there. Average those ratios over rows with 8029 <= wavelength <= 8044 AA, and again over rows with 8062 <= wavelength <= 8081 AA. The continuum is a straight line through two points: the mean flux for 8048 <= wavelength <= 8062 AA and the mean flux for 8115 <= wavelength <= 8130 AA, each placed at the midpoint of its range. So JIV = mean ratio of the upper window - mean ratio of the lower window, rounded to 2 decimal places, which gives 0.13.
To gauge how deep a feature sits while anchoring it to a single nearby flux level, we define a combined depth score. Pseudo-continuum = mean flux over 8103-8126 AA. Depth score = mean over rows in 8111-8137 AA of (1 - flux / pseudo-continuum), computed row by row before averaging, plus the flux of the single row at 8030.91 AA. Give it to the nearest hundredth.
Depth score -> 22.73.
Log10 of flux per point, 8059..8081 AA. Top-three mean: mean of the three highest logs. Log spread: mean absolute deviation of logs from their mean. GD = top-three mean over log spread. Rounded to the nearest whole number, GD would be 36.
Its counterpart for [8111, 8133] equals 103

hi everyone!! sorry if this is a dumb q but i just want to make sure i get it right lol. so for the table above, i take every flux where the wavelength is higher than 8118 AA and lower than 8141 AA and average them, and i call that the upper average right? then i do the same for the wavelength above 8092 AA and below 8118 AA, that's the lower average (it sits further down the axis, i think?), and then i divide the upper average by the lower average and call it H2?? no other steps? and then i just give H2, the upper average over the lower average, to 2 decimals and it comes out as 1.00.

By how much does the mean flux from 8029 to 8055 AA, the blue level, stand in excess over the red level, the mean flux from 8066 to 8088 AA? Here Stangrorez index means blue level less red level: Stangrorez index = 1.4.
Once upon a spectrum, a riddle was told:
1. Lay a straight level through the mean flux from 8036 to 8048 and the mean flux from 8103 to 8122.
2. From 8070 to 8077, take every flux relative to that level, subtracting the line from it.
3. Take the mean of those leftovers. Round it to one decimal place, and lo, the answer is -2.6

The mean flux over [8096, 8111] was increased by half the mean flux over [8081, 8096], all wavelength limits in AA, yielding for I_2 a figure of 35.2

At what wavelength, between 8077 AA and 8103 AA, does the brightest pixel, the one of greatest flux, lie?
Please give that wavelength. 8086.58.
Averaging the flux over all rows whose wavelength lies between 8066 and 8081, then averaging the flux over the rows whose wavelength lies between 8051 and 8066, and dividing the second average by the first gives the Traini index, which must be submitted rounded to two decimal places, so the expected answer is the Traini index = 1.09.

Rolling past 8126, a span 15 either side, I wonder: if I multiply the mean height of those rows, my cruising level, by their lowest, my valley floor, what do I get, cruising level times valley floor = 552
